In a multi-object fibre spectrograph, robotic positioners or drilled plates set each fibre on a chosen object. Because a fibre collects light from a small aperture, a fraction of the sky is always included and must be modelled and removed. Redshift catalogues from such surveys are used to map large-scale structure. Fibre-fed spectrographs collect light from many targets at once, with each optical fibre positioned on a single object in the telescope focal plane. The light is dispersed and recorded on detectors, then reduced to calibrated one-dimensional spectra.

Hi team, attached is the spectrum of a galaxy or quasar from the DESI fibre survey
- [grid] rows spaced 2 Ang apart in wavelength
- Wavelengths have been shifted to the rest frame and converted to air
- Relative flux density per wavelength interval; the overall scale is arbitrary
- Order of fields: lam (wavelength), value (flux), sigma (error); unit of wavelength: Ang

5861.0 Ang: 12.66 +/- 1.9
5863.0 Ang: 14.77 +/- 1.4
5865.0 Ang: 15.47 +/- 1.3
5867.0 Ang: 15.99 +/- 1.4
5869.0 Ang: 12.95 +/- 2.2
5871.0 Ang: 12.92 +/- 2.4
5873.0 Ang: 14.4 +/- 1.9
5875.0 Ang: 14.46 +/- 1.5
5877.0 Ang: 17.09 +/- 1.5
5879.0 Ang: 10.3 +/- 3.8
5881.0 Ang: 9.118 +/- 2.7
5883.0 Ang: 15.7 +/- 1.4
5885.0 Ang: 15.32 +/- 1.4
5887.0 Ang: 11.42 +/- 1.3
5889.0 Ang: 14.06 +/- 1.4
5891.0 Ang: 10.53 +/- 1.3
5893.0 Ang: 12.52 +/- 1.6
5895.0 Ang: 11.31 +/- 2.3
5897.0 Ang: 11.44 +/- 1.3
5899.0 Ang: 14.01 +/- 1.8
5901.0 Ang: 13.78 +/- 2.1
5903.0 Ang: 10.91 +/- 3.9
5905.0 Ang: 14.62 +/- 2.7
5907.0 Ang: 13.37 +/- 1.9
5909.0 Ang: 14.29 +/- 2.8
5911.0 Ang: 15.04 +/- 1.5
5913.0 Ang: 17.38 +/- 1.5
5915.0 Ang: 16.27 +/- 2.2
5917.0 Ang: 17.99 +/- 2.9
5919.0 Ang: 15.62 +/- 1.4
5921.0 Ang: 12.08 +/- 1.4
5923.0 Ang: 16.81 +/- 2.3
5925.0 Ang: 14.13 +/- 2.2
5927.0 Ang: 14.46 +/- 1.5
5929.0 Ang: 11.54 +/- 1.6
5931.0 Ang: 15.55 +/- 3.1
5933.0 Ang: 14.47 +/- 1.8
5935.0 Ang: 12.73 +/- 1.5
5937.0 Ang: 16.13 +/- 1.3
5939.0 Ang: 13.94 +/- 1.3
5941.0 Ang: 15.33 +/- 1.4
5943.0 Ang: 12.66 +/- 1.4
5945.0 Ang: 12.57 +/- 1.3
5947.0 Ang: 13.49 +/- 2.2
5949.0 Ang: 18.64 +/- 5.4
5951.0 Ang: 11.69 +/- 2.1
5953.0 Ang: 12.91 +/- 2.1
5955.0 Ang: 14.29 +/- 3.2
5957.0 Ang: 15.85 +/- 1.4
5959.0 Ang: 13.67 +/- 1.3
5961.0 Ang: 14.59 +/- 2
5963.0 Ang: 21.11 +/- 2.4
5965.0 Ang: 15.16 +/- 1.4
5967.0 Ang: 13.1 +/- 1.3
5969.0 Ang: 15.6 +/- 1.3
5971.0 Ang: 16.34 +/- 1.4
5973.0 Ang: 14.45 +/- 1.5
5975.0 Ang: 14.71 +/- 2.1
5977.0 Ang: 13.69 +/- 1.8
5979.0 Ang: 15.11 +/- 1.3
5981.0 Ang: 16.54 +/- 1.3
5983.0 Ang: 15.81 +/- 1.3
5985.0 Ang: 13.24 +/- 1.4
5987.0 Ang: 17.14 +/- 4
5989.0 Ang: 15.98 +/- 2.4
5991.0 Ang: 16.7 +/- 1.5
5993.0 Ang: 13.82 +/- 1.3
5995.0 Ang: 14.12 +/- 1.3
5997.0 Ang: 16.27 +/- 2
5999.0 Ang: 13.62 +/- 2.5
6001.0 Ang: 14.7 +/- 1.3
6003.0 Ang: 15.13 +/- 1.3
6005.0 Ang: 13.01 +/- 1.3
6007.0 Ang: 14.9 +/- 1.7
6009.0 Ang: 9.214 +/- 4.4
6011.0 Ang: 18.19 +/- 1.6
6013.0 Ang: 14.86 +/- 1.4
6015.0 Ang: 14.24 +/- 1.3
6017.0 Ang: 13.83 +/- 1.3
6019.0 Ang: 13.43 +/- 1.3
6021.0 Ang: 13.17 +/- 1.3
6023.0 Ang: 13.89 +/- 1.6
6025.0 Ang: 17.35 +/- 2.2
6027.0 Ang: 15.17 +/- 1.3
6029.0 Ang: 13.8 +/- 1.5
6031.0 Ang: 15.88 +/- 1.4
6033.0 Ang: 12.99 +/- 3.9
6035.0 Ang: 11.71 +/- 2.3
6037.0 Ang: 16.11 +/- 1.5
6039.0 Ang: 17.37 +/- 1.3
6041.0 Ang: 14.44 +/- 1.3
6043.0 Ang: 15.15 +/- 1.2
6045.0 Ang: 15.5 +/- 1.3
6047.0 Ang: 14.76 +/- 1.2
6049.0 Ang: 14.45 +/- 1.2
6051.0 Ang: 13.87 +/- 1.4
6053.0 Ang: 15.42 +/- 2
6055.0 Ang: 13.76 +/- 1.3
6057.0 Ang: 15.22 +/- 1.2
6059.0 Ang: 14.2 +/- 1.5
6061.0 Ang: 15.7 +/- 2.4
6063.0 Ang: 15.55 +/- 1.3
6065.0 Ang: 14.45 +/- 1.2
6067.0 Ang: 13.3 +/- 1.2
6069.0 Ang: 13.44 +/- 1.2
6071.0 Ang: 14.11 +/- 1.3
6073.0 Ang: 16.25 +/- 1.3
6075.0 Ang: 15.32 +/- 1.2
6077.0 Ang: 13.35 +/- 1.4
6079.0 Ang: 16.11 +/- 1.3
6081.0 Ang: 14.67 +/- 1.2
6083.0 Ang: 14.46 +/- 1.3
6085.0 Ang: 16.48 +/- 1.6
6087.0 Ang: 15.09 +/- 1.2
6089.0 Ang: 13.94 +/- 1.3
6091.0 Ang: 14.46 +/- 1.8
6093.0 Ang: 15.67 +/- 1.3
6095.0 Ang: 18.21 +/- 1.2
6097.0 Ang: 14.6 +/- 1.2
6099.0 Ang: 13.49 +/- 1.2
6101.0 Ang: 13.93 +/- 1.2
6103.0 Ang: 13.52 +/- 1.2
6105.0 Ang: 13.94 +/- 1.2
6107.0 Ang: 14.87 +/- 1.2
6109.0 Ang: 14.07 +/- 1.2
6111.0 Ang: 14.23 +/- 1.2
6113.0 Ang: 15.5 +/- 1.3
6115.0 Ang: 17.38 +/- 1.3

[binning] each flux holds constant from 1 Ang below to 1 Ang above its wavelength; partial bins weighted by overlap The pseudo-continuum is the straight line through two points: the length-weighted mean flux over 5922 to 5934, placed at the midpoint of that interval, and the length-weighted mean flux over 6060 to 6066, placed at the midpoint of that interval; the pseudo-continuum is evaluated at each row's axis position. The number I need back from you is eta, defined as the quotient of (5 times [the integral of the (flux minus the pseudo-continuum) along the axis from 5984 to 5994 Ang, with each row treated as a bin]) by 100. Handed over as 0.3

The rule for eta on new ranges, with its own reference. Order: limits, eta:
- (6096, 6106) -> -0.8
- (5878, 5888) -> -0.9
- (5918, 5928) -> 0.1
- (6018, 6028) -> -0.2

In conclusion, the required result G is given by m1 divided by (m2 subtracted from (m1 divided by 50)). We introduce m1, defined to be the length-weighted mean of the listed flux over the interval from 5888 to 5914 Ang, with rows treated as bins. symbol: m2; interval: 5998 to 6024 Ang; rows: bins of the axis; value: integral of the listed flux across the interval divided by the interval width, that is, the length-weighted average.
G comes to -0.97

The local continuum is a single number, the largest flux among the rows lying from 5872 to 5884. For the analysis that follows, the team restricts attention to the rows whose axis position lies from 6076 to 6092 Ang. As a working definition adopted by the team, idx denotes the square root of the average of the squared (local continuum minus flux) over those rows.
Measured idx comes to 2.5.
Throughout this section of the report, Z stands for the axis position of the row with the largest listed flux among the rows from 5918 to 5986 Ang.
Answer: 5963.0 Ang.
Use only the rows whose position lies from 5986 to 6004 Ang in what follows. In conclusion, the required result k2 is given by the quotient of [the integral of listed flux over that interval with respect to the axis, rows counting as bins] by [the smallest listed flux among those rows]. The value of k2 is 20.2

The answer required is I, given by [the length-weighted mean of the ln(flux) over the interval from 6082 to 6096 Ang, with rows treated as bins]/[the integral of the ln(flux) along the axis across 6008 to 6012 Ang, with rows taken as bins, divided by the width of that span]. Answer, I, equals 1.07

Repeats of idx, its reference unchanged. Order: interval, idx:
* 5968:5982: 2.1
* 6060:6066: 1.9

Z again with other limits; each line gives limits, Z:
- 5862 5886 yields 5877.0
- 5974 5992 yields 5987.0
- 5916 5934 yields 5917.0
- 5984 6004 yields 5987.0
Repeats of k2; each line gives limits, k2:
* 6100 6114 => 14.8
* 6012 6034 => 24.4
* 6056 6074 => 19.9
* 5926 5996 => 89.6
